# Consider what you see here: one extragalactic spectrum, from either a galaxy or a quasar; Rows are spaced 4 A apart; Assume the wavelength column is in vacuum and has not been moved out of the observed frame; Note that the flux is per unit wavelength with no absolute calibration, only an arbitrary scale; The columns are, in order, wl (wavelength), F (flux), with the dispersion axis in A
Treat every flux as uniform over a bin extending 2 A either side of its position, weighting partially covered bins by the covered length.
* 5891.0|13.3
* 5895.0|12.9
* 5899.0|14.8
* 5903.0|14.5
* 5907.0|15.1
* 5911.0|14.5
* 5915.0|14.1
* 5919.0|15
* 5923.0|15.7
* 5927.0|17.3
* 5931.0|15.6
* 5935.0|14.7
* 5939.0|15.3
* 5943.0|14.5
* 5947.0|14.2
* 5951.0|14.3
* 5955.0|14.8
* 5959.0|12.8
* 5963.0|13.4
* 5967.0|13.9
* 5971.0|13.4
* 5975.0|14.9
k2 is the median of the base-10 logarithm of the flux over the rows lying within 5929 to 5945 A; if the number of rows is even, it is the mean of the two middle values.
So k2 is 1.18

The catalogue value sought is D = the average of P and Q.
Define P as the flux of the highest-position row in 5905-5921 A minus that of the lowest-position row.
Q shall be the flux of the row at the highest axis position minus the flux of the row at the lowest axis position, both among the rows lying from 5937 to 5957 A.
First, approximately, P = -0.1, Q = -0.5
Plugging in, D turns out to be -0.30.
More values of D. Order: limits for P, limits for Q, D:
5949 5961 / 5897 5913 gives -0.90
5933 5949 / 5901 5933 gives 0.30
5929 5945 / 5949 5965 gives -1.00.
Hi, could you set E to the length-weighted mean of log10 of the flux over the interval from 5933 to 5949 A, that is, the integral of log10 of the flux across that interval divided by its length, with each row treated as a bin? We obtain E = 1.17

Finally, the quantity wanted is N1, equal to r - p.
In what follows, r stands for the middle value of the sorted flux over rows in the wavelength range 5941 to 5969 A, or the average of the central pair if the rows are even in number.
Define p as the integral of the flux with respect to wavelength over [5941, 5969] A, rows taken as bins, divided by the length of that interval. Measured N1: 0.21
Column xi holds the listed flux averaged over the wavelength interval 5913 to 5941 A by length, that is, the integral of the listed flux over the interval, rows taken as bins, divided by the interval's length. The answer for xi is 15.4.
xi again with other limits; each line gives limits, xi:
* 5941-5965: 14.0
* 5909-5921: 14.5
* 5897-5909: 14.8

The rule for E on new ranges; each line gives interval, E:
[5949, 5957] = 1.16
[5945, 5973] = 1.14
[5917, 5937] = 1.19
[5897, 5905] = 1.17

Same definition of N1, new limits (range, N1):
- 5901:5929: -0.17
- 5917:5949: -0.14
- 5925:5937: -0.27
